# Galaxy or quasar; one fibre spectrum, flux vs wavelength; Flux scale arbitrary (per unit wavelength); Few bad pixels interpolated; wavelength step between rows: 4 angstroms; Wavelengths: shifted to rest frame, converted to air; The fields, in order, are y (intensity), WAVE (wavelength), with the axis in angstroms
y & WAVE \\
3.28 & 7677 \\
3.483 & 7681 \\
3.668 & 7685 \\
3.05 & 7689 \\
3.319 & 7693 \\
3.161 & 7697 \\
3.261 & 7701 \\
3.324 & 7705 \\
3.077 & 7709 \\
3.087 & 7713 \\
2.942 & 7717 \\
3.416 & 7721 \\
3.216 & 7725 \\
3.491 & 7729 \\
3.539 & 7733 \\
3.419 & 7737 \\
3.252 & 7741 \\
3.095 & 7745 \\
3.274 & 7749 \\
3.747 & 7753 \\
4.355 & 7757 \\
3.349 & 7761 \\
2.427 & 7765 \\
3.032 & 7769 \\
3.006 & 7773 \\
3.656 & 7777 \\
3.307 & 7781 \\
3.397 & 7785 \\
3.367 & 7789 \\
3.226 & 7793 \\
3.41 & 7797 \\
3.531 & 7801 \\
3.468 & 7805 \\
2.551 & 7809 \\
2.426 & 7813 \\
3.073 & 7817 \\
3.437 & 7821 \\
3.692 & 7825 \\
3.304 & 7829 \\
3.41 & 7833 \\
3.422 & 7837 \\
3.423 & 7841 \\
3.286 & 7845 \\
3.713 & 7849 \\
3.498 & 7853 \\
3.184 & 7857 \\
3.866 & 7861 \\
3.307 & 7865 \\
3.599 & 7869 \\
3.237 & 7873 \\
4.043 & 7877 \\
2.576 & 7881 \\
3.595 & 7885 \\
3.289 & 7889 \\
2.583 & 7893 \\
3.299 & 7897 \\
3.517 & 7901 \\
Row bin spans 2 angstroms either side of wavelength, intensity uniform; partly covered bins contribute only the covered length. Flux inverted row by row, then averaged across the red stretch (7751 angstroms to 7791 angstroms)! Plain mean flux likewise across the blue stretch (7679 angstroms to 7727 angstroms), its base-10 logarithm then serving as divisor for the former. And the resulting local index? 0.593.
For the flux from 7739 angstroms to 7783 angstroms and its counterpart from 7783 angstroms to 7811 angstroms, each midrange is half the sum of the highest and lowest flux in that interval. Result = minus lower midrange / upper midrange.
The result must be -1.12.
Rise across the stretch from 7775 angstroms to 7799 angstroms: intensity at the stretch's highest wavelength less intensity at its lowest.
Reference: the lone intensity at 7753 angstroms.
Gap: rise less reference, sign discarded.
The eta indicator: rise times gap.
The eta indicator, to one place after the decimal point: -1.0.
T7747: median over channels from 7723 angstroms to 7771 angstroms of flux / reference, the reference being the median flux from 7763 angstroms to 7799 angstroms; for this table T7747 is 1.00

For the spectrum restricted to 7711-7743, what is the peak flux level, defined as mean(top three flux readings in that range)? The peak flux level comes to 3.48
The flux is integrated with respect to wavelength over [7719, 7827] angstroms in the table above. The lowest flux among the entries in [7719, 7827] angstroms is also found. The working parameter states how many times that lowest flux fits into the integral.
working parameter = 147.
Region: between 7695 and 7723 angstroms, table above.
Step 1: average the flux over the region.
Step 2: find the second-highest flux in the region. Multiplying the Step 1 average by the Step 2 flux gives 10.6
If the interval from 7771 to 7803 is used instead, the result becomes 11.9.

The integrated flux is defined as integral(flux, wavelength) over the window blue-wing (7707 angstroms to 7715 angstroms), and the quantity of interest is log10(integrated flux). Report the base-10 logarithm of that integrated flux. 1.39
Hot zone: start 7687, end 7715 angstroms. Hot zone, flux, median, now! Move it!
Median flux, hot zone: 3.16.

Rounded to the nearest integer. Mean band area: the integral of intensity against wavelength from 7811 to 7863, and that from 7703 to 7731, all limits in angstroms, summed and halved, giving 133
